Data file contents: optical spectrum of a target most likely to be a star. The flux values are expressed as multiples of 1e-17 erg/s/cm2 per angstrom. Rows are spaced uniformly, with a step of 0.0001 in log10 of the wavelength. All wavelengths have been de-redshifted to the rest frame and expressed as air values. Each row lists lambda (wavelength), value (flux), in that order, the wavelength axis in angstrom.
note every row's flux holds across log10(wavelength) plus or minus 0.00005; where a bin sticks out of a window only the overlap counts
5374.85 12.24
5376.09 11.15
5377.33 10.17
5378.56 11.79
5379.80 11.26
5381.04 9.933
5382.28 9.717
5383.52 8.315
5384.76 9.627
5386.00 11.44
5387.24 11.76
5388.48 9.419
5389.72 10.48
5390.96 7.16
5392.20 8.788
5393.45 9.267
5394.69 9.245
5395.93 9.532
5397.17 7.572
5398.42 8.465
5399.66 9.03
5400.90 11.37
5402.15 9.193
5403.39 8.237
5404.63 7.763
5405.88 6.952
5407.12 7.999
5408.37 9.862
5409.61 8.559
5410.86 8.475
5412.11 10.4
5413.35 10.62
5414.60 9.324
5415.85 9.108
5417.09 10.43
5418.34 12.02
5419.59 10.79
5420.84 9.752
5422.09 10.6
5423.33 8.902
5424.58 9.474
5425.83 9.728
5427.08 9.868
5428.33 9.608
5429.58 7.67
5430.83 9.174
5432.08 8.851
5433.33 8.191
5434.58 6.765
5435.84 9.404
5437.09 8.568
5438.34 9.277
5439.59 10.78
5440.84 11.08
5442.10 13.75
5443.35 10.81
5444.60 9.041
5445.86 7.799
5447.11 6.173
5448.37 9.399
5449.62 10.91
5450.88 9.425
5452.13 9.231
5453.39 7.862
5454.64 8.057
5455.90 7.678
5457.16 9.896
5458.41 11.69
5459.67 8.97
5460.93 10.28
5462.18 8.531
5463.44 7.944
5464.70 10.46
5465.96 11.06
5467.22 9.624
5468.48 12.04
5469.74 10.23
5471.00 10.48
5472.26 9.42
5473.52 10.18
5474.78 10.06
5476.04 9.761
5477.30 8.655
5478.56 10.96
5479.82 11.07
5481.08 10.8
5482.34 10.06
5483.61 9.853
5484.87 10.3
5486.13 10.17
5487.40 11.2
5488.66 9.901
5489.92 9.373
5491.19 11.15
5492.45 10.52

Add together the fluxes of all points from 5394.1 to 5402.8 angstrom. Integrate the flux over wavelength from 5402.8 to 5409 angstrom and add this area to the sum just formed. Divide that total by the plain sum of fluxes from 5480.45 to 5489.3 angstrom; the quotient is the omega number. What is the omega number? 1.6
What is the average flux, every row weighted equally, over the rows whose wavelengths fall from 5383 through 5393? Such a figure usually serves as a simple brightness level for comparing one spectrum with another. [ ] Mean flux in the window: 9.6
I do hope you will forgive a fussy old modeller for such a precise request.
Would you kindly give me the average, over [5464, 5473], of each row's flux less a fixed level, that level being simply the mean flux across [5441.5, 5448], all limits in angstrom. 1.0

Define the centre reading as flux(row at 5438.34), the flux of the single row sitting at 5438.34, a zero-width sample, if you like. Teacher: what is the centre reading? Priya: 9.277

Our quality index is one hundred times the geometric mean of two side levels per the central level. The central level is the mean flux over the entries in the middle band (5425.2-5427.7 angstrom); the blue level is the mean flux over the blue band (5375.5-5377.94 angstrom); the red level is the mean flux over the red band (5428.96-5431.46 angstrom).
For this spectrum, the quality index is 97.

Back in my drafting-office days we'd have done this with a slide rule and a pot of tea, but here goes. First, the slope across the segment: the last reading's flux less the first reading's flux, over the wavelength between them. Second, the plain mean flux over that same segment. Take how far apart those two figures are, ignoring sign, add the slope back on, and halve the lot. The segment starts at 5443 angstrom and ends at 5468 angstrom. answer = 4.62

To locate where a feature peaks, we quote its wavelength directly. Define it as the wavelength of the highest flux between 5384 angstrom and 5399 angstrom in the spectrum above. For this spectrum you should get 5387.24 angstrom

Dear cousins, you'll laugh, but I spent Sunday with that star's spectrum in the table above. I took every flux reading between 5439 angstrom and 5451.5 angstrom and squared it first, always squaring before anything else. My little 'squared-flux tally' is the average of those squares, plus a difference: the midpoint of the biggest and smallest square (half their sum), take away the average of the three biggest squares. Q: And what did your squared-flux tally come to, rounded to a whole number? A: 72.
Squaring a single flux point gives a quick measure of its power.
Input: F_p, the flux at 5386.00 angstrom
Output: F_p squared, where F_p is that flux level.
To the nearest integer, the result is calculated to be 131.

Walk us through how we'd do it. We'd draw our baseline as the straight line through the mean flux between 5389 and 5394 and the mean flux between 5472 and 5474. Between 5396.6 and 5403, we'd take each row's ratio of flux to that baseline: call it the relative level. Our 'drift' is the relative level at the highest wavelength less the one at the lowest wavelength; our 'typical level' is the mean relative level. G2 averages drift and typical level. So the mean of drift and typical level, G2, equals 0.59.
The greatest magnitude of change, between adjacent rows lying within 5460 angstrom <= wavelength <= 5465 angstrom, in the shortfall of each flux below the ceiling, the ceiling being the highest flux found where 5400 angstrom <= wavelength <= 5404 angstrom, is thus 2.5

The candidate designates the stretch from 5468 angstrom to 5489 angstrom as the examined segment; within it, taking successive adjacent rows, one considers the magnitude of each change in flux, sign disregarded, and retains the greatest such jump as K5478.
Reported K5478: 2.3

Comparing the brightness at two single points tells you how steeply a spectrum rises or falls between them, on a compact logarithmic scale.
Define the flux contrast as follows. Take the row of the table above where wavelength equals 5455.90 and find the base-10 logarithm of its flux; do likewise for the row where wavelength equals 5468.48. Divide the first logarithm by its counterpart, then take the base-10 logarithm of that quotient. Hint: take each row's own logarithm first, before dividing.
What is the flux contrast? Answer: -0.087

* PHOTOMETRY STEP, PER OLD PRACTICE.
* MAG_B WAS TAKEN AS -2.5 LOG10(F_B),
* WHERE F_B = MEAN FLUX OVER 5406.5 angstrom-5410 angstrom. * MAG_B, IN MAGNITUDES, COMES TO -2.36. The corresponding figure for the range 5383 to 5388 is -2.53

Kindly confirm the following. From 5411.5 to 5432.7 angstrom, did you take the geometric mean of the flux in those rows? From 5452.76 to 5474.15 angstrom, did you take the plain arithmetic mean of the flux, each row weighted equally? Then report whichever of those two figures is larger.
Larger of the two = 9.7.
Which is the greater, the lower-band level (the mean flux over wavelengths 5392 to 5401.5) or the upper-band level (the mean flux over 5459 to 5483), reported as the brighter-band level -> 10.03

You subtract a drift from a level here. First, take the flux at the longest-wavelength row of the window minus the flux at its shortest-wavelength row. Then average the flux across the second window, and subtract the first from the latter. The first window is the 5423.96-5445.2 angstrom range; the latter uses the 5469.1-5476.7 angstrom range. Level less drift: 10.5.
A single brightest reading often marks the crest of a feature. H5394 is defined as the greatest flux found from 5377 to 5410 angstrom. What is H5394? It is 11.79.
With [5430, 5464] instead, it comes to 13.75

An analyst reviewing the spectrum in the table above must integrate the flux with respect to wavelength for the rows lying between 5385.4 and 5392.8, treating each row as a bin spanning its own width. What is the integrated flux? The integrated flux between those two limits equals 73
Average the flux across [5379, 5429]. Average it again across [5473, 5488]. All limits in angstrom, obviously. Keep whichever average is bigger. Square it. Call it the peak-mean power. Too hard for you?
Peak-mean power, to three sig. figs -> 105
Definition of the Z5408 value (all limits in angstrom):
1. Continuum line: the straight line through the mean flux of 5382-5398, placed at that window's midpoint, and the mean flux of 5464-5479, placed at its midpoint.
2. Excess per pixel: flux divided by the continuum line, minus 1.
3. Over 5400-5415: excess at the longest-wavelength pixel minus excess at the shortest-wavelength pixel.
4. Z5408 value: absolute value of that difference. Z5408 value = 0.23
